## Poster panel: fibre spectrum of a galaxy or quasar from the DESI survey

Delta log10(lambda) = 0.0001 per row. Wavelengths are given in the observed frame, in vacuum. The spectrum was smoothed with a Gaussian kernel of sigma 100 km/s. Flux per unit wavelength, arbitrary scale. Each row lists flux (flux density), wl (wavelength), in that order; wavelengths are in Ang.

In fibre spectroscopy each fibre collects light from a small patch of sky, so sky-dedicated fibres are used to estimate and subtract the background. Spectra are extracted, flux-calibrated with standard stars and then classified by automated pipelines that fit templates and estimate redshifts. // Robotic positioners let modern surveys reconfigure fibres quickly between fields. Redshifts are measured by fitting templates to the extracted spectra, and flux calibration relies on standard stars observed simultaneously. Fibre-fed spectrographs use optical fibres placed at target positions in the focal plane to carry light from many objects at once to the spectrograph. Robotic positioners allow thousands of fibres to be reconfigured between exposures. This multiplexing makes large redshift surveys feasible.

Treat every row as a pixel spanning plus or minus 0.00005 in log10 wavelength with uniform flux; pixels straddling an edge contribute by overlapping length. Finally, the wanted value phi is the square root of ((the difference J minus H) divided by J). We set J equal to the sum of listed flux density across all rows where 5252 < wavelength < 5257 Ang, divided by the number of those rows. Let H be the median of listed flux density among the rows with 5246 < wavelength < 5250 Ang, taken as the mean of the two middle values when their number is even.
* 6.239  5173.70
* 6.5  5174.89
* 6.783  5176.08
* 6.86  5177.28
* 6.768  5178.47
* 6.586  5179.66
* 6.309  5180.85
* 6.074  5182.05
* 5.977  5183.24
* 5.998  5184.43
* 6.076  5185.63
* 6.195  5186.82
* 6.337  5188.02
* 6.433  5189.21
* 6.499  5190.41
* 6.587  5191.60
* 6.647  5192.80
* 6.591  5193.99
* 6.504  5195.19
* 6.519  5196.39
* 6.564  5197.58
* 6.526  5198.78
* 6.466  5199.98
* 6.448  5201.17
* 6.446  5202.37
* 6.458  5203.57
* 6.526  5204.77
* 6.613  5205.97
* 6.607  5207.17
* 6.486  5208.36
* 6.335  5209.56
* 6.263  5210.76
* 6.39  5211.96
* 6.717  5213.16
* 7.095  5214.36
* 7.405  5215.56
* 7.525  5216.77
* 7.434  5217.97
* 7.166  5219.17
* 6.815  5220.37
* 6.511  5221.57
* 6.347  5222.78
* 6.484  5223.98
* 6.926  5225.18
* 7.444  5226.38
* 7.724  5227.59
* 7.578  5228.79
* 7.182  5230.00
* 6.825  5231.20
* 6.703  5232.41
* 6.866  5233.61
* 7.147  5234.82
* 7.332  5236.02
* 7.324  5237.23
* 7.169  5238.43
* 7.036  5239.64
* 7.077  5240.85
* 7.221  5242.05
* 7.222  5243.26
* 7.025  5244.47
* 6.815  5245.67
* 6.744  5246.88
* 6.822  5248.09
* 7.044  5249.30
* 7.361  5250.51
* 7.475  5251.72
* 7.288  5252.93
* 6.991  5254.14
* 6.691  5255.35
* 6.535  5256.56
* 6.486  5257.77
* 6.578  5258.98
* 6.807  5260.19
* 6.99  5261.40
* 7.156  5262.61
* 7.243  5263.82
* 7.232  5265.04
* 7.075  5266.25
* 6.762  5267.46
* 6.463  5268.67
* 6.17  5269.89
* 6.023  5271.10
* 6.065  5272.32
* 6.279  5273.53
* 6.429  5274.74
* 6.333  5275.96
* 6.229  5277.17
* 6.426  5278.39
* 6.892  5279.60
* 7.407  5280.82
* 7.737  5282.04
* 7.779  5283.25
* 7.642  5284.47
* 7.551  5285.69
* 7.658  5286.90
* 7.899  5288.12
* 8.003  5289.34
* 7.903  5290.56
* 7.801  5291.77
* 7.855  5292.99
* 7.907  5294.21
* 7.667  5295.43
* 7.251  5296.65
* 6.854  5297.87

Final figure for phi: 0.09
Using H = 6.82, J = 6.9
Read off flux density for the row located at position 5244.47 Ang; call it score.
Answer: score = 7.025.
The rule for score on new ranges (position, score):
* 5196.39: 6.519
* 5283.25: 7.779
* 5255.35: 6.691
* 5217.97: 7.434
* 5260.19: 6.807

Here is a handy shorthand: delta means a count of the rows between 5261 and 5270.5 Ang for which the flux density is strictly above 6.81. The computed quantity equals 5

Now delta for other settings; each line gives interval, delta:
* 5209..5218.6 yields 4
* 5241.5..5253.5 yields 9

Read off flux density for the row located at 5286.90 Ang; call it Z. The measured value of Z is 7.658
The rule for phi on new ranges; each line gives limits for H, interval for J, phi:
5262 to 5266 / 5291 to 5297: 0.25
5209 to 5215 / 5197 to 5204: 0.12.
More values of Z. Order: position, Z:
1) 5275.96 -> 6.333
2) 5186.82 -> 6.195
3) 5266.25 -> 7.075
